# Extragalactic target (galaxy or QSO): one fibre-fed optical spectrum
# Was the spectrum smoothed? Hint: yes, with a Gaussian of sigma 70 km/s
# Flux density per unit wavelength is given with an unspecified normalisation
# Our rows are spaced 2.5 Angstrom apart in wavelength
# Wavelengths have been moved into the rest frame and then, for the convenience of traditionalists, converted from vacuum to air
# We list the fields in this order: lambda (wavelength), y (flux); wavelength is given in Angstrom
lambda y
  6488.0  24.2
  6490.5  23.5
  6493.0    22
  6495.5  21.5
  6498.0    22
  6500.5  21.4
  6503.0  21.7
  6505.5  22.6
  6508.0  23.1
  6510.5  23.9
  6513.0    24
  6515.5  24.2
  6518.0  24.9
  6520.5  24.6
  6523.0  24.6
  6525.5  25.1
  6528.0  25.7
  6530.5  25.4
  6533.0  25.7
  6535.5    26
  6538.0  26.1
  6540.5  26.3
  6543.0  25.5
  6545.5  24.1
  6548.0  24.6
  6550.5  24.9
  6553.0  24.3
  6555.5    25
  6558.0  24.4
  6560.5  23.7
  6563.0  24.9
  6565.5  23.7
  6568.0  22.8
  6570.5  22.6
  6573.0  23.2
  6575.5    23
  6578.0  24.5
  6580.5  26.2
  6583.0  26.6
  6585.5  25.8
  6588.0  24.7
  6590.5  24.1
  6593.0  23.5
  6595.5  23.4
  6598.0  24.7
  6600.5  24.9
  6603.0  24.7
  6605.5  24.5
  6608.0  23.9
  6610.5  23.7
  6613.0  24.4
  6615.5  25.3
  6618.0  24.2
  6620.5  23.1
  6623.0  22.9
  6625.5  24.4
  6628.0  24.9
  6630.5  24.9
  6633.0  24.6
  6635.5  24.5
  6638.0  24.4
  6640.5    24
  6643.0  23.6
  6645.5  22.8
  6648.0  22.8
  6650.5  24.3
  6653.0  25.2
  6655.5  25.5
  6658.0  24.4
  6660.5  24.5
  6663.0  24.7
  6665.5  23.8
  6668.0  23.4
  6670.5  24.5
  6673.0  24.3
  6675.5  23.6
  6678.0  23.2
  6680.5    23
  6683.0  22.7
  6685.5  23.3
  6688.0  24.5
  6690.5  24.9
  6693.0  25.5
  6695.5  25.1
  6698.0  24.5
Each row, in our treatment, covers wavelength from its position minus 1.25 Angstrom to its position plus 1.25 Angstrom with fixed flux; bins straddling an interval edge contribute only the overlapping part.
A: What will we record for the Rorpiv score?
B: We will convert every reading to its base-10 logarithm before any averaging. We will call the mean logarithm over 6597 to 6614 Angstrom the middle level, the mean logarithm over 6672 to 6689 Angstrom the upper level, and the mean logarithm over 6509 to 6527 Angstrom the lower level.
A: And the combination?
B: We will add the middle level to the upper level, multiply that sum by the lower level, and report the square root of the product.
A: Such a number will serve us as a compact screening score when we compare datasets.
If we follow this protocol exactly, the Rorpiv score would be 1.96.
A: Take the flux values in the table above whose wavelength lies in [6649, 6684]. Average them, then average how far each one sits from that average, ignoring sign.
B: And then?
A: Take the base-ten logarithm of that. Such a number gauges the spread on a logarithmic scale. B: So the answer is -0.17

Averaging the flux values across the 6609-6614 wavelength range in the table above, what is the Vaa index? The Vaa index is 24.0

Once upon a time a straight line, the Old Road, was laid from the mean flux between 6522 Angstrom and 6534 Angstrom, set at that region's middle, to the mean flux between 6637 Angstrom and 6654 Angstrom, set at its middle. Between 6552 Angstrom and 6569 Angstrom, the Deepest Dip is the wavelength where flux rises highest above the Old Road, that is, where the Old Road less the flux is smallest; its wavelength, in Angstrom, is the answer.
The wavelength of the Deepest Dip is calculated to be 6555.5 Angstrom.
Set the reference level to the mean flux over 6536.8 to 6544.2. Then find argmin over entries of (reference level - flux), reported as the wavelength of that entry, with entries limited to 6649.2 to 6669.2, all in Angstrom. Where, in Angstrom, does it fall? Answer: 6655.5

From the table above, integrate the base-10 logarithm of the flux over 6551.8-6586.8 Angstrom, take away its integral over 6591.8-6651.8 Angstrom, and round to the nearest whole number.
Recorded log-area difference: -34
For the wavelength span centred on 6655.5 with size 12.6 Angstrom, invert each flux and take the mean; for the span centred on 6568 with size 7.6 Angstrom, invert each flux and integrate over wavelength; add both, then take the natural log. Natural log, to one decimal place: -1.0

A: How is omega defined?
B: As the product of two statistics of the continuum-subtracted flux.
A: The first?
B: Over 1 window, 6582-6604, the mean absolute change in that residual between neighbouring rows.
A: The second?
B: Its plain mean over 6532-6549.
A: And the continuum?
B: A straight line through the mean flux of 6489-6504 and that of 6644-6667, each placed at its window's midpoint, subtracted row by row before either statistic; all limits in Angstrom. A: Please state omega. 1.8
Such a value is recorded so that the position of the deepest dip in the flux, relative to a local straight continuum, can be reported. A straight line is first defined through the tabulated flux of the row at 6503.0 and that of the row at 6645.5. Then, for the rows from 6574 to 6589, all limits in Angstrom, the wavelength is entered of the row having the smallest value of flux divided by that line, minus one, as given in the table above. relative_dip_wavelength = 6575.5 Angstrom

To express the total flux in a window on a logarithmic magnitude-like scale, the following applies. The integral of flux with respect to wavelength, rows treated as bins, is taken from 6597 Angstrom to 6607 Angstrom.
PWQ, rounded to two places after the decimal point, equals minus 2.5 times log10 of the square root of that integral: -2.99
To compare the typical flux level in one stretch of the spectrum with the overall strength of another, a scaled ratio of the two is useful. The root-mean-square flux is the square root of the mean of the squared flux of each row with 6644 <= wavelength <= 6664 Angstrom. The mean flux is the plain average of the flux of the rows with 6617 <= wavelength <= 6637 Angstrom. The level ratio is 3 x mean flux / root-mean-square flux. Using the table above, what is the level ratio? 2.99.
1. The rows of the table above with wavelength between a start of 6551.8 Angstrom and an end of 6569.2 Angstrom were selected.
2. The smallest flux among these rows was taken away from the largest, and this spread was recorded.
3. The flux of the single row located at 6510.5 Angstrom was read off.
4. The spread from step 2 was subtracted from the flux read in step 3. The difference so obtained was 21.7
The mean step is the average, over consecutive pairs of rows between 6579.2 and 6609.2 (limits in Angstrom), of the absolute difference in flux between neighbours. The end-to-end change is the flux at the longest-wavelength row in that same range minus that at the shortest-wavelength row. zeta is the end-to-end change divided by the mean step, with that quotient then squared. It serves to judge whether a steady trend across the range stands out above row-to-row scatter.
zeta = 17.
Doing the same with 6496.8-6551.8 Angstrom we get 39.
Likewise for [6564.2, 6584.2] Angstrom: 14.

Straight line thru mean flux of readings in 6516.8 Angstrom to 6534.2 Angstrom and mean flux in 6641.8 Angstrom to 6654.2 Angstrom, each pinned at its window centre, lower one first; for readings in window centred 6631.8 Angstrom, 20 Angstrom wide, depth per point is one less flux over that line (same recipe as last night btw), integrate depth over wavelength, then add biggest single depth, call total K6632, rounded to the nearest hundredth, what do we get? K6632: -0.29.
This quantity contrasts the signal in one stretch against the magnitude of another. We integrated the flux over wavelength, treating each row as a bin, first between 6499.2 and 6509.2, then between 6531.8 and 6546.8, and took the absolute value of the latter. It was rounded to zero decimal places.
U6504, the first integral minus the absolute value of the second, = -162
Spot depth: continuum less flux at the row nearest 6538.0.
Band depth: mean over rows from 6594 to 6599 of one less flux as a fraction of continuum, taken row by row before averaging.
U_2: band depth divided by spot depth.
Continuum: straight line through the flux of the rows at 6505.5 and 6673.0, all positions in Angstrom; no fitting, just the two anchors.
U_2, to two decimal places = 0.01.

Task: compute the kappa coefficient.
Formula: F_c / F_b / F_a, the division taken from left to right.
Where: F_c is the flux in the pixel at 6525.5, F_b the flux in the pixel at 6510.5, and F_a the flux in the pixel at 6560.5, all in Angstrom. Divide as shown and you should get 0.044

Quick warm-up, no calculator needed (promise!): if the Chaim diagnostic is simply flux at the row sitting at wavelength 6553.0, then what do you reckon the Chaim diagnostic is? 24.3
